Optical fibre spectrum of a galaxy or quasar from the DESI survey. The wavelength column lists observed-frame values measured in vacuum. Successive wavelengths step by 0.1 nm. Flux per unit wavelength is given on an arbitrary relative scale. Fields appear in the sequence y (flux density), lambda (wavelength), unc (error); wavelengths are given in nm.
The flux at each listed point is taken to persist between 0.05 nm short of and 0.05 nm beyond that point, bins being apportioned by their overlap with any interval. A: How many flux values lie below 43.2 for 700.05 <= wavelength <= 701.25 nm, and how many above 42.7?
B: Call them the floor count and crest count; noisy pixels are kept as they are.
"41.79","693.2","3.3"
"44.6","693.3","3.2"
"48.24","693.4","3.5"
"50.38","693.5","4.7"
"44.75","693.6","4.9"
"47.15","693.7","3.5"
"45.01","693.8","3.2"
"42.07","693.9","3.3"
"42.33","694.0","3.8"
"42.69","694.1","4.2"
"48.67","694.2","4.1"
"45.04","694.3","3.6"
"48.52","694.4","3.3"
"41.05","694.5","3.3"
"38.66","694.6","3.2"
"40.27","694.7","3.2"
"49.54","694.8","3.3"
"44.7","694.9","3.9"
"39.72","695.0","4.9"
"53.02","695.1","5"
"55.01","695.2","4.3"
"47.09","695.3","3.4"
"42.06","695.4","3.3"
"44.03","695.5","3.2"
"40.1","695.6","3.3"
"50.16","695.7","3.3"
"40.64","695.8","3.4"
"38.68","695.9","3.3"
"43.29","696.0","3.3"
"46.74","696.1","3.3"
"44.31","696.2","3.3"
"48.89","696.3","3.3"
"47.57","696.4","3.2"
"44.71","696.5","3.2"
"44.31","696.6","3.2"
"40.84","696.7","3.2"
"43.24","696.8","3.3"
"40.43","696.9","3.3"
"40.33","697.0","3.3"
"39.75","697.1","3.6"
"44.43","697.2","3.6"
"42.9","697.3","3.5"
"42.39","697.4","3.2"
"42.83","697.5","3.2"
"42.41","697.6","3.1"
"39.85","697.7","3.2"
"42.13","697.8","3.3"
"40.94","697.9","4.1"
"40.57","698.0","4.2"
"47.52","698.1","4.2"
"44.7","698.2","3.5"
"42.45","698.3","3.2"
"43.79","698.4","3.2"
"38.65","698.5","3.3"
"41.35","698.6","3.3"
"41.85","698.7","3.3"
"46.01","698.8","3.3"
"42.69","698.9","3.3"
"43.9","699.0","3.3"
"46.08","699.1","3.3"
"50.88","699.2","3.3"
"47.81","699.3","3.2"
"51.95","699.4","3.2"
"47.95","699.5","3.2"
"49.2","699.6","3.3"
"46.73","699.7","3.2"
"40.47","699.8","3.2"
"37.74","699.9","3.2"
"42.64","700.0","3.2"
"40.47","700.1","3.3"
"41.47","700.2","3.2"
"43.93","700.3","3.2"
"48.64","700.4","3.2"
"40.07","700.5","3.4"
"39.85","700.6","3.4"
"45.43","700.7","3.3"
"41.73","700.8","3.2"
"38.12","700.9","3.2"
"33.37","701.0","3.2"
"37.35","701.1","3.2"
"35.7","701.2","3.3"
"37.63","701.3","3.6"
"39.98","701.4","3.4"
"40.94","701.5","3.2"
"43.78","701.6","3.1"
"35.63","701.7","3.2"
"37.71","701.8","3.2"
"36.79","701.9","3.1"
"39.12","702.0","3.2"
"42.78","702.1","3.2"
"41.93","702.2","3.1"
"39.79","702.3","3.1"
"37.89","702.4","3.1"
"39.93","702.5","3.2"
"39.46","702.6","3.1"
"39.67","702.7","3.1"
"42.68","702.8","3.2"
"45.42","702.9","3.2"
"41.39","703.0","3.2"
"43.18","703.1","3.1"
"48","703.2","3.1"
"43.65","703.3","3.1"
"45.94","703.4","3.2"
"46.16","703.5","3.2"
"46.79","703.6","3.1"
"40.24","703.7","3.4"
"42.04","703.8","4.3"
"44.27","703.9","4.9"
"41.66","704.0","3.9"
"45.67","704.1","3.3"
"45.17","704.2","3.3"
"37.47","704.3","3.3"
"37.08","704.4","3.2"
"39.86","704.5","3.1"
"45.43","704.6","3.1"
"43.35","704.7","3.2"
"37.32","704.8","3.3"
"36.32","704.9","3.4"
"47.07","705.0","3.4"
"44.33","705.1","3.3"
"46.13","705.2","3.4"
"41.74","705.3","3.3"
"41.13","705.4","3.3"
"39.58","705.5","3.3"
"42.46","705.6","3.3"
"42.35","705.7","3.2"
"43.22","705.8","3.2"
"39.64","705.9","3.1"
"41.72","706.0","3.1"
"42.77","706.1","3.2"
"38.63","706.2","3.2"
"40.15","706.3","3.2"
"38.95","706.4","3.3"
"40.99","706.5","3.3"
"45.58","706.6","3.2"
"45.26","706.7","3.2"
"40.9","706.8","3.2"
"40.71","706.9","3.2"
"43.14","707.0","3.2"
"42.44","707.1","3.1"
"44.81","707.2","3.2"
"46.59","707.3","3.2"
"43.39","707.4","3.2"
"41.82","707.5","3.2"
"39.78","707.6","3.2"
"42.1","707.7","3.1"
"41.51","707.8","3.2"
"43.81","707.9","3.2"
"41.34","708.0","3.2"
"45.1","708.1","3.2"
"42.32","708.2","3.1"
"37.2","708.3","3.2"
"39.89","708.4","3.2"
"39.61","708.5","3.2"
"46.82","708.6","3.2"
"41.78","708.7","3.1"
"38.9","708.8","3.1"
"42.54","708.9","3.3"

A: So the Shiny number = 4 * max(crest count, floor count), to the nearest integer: 36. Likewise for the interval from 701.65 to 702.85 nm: 48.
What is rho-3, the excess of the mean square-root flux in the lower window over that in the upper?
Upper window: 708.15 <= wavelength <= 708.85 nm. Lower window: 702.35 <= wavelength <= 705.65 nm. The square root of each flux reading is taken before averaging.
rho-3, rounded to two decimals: 0.11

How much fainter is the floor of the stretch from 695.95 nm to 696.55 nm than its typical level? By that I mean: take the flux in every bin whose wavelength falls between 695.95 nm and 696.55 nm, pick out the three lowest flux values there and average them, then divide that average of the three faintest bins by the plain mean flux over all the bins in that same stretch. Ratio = 0.96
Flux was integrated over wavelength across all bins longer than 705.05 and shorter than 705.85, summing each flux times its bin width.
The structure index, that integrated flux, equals 34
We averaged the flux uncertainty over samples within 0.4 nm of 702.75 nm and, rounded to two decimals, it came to 3.15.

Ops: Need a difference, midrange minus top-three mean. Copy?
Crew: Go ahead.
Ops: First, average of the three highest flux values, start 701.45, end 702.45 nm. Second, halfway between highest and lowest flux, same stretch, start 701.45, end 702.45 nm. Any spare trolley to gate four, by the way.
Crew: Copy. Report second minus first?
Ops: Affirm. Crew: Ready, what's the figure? -3.1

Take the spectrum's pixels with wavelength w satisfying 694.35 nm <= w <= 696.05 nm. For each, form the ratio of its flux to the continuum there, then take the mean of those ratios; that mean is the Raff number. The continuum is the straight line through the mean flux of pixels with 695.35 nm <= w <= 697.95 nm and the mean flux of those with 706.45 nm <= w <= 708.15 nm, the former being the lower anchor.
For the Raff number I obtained 1.035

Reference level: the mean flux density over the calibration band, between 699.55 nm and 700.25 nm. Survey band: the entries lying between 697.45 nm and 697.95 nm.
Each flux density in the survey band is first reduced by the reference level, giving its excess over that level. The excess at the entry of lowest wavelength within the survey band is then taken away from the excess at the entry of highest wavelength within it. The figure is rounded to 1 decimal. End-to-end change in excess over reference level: -1.9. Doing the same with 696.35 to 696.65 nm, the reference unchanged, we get -3.3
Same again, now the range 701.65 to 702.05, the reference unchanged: 3.5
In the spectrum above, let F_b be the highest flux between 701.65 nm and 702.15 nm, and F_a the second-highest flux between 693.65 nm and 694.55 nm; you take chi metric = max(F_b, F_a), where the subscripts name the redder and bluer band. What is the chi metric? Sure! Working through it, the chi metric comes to 48.5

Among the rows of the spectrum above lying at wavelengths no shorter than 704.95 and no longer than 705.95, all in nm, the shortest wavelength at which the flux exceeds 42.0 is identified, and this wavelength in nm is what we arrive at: 705.0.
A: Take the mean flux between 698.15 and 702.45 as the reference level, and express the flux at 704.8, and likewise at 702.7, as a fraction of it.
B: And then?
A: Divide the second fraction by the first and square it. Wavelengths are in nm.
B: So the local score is 1.13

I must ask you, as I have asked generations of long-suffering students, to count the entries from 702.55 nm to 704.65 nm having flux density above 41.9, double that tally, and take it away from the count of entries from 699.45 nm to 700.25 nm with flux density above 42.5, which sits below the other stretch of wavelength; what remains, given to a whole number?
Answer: -22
